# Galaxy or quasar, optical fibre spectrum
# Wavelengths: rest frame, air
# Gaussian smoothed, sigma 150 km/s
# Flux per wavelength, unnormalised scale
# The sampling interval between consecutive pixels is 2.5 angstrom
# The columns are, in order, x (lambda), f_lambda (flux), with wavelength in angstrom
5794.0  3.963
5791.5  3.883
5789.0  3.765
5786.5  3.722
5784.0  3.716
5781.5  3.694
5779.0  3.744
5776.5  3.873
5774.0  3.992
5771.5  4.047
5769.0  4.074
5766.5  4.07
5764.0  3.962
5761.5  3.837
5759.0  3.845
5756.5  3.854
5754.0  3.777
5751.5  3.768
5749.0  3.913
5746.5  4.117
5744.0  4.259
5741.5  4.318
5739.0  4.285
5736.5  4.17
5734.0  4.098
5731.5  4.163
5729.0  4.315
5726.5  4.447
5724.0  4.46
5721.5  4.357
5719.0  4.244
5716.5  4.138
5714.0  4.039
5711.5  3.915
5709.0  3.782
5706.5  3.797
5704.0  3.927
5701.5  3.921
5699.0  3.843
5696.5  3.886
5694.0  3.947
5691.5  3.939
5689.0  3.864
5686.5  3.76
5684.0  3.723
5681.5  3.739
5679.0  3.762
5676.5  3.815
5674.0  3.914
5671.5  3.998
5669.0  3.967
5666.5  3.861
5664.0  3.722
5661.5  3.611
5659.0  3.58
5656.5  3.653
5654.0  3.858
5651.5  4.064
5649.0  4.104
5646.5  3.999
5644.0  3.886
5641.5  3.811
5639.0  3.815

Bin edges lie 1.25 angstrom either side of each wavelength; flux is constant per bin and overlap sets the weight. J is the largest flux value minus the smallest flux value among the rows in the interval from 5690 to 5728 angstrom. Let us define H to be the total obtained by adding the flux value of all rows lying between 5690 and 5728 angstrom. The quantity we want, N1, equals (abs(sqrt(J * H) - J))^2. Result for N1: 33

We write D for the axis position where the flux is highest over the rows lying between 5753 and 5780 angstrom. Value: 5769.0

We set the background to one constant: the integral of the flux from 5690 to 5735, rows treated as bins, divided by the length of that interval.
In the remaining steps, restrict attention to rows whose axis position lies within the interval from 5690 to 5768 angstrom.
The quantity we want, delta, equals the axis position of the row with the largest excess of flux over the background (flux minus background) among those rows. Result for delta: 5724.0 angstrom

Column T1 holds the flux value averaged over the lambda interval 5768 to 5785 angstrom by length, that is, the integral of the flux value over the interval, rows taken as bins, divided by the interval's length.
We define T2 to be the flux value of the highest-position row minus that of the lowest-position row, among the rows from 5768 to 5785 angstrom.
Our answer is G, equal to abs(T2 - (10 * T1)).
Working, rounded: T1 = 3.88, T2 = -0.36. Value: 39.1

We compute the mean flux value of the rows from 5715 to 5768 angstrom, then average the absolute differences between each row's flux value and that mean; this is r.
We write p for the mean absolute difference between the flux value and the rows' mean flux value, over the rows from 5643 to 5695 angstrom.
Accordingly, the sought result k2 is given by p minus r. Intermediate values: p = 0.119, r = 0.18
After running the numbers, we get -0.06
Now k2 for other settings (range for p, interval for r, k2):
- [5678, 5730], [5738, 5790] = 0.03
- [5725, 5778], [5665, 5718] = 0.08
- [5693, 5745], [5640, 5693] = 0.07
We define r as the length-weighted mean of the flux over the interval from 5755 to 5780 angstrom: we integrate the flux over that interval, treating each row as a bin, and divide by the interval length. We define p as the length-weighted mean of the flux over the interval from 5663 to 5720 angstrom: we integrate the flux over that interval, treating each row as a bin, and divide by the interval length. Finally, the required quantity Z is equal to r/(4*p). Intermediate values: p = 3.89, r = 3.93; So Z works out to 0.253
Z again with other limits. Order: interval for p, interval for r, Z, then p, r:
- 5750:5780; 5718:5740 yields 0.274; 3.90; 4.28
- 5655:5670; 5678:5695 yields 0.256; 3.73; 3.82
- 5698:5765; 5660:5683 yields 0.235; 4.06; 3.82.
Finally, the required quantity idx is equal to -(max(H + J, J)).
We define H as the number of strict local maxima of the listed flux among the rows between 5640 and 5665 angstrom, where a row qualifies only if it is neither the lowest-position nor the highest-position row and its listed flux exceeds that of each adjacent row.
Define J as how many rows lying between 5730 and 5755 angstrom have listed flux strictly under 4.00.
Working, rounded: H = 1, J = 3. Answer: -4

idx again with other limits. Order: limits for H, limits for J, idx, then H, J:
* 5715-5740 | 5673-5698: -11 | 1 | 10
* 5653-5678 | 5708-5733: -3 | 1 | 2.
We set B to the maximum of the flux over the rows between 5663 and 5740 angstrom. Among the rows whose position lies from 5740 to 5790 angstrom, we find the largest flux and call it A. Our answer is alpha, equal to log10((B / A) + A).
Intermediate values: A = 4.318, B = 4.46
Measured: 0.728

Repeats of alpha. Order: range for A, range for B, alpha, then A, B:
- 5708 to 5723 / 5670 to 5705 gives 0.722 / 4.357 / 3.998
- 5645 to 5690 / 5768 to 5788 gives 0.707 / 4.104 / 4.074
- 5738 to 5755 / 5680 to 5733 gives 0.728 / 4.318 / 4.46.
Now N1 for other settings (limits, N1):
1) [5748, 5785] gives 19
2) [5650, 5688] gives 23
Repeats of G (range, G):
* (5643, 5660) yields 39.1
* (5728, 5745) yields 42.3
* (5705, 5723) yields 39.9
